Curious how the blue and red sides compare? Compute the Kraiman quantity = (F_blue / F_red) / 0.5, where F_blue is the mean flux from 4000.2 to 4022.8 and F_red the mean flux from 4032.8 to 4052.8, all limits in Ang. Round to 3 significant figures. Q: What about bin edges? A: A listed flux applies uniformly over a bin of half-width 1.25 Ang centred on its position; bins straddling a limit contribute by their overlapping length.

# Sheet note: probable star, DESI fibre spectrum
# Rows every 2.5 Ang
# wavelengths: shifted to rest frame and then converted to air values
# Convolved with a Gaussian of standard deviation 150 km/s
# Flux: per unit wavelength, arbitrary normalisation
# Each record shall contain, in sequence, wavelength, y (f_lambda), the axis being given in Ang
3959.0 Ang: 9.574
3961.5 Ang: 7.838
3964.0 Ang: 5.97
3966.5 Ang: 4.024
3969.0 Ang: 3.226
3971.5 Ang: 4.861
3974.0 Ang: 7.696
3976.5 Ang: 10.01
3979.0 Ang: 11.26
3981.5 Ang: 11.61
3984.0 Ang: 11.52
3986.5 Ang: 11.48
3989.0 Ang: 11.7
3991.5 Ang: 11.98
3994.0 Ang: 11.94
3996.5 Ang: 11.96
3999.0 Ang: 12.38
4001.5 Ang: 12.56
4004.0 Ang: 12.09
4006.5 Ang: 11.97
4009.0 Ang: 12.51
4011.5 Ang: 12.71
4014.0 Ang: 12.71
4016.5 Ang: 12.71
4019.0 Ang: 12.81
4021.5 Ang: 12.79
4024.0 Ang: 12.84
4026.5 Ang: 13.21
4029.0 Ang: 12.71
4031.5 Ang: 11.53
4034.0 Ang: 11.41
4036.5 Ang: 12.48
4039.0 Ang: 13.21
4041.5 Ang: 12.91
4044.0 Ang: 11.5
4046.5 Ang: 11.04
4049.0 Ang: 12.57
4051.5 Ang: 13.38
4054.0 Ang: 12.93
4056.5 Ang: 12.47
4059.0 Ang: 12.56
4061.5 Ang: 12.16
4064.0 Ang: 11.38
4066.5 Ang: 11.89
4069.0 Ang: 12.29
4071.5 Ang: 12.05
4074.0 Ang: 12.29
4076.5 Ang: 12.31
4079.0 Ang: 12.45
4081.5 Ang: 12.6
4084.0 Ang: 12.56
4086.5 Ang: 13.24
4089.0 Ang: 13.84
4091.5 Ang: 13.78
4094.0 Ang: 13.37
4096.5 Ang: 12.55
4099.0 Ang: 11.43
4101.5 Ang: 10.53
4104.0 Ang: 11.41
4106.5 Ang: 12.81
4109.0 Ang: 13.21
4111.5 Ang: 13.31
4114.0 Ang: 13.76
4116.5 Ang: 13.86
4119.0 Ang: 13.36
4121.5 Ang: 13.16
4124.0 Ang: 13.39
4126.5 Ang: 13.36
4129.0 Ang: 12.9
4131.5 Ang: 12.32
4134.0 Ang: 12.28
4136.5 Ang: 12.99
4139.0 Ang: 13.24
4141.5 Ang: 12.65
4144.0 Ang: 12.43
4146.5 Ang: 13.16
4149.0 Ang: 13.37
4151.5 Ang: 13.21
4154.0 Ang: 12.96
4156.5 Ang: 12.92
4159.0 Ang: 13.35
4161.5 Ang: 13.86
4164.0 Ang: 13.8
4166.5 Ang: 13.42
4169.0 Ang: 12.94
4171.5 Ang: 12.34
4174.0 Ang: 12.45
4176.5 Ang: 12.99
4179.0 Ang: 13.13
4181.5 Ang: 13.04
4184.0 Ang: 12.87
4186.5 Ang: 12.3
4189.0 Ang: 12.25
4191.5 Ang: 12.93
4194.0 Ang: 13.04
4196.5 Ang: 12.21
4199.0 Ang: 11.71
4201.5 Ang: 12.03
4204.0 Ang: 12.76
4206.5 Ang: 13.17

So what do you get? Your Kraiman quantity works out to 2.04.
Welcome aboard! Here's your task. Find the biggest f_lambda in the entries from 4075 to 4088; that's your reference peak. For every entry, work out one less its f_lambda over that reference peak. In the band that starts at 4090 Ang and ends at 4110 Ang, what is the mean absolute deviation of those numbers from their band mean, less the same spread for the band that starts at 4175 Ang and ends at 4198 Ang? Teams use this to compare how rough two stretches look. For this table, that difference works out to 0.05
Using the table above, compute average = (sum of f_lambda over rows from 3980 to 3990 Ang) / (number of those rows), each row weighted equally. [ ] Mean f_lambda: 11.6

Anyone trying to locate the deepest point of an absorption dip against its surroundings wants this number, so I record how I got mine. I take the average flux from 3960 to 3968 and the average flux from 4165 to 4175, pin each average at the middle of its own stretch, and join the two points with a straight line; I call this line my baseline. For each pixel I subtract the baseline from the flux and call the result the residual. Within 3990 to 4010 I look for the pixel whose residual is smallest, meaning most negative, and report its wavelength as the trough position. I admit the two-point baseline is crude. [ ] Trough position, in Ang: 4006.5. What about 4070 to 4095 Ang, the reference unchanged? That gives 4071.5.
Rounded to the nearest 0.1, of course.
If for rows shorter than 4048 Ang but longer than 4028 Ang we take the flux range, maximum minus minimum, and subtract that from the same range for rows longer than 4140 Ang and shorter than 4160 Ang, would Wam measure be -1.2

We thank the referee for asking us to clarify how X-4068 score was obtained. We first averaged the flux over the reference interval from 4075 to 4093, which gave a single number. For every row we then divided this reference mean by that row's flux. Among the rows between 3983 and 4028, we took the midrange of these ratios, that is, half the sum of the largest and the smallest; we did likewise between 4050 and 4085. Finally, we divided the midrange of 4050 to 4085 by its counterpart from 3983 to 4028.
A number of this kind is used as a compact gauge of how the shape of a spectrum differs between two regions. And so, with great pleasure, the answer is 0.999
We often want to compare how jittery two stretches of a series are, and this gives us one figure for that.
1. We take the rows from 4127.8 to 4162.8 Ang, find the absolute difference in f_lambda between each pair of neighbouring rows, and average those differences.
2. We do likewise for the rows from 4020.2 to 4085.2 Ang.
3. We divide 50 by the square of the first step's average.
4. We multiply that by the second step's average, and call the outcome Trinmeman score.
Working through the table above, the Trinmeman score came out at 189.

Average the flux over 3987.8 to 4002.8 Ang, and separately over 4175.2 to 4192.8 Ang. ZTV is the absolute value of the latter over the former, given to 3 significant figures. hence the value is 1.06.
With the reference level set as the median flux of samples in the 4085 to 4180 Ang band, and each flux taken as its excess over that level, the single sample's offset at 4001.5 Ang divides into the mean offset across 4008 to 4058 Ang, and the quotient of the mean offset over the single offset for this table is 1.1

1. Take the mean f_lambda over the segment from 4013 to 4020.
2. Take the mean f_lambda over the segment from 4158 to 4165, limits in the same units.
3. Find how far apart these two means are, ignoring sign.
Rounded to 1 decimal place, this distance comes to 0.9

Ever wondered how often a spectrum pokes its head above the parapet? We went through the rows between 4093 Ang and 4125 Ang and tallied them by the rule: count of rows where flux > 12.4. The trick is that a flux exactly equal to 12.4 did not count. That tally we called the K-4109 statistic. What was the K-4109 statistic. 10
